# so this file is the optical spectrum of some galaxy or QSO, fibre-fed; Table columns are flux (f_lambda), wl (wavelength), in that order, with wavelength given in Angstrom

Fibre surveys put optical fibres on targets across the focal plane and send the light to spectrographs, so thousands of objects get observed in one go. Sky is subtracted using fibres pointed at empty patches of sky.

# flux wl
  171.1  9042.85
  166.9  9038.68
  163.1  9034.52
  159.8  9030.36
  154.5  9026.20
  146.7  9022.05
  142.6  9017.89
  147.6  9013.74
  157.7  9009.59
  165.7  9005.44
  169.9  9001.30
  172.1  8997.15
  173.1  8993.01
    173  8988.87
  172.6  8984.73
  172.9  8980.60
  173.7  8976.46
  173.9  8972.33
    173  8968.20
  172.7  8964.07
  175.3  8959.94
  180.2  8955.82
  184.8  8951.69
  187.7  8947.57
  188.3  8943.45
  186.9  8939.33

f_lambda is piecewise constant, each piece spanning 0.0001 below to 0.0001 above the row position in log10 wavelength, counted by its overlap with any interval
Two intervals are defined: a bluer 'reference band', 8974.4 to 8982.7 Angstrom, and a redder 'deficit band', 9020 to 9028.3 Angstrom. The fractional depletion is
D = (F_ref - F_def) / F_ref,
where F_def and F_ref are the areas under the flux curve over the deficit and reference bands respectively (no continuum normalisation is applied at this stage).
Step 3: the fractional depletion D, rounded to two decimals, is 0.13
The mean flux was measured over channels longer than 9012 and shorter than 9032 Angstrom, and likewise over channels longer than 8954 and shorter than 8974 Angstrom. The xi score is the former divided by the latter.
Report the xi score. 0.858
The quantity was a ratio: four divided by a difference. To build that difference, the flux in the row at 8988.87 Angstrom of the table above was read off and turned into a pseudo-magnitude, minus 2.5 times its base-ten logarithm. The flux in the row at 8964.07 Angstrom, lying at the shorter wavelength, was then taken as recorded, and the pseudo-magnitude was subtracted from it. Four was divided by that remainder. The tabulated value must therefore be 0.0224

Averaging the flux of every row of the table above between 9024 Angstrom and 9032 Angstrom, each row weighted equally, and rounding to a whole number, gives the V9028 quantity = 157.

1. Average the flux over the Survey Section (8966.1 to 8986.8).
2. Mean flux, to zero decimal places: 173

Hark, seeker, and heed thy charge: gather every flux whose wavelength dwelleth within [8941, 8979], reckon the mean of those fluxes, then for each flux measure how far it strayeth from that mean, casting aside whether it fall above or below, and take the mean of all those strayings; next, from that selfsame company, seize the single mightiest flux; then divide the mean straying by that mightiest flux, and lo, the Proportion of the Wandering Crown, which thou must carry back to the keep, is 0.030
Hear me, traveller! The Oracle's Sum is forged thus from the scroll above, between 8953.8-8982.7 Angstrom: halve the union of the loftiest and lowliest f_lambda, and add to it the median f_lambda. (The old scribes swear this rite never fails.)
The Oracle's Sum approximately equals 350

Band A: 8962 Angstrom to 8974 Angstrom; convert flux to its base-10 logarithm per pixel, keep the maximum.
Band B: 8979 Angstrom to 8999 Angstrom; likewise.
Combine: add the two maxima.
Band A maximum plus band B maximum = 4.48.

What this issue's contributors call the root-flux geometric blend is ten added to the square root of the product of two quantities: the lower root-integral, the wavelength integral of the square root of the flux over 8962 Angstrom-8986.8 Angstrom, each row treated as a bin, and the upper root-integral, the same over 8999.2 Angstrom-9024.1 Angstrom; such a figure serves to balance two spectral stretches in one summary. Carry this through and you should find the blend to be 328.0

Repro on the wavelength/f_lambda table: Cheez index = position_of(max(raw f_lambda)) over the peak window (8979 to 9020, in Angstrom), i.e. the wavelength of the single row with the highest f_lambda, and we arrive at 8993.01 Angstrom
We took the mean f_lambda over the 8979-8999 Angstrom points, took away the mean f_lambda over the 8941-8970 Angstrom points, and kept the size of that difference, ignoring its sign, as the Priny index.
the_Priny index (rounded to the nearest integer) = 8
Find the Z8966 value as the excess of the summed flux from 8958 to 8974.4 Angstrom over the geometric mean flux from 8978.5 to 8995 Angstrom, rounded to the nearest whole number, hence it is 522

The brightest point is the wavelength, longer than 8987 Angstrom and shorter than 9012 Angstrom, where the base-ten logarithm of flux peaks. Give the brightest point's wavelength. 8993.01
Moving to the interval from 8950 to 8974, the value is 8951.69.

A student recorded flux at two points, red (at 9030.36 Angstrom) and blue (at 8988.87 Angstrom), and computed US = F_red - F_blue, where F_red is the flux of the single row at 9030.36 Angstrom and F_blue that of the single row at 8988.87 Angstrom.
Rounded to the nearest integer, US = -13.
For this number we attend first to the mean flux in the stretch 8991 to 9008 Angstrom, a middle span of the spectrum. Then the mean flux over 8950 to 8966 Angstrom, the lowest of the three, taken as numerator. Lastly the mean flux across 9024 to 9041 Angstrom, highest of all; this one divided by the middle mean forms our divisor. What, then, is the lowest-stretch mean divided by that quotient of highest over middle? 188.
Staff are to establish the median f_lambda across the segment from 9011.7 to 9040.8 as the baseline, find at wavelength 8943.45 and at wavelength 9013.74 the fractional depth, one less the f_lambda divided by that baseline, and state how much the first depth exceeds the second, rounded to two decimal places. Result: -0.26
